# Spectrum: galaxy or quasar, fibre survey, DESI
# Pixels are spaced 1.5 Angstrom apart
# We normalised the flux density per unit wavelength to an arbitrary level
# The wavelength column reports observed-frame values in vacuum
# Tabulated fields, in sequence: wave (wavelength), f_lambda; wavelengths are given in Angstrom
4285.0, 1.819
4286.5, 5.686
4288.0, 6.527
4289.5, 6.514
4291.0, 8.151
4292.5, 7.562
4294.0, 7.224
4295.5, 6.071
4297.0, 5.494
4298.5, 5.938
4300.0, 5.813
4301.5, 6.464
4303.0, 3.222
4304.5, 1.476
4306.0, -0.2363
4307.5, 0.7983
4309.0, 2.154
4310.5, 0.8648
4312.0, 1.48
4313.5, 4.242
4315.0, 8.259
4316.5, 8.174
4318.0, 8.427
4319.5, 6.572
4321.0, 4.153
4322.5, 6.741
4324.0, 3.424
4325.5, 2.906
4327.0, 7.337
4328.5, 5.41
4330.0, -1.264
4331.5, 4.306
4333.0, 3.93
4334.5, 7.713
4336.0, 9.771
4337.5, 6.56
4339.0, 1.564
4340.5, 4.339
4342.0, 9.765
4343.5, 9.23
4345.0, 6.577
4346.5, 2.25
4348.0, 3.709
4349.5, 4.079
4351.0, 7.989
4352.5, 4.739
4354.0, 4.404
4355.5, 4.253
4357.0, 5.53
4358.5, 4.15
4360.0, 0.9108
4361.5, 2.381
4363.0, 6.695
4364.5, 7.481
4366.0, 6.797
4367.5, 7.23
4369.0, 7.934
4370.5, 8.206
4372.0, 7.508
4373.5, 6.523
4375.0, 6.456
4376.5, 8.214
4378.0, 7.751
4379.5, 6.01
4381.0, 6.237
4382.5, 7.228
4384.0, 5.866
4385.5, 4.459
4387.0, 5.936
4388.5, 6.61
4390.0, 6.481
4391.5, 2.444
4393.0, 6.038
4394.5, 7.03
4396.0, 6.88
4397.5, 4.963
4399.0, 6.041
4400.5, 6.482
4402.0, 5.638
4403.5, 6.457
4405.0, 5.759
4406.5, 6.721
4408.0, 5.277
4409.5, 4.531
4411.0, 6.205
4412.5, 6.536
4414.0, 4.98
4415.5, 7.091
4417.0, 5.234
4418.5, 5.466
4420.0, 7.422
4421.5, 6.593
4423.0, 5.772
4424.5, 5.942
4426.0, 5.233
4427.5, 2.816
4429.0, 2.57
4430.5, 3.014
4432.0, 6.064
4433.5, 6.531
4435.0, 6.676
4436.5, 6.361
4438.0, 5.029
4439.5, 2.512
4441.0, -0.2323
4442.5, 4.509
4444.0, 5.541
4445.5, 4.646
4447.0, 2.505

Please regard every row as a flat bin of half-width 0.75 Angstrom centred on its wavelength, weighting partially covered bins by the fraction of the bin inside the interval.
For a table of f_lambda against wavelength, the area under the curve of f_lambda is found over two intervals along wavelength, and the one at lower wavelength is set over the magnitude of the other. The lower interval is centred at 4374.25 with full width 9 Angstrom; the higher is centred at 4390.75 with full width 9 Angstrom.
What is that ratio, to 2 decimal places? 1.29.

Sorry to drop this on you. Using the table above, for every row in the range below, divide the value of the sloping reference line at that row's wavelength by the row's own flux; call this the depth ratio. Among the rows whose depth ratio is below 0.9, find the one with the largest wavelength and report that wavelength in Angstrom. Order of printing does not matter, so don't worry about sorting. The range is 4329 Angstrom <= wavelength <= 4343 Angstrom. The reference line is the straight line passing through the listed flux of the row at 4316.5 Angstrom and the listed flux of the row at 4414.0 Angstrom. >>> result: 4342.0 Angstrom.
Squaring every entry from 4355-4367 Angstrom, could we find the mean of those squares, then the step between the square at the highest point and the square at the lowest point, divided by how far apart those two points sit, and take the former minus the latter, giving 25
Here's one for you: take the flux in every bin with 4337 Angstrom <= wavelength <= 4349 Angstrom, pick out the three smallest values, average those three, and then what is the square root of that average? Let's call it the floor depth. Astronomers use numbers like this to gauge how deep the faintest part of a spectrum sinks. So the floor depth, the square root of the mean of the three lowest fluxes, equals 1.6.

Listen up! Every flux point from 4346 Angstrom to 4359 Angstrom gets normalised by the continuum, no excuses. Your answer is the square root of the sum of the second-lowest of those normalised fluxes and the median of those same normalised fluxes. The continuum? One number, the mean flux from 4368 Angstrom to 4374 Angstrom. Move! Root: 1.03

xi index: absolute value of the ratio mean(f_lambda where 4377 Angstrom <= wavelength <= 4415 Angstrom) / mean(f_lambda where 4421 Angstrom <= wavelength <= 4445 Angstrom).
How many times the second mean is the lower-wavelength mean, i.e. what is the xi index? 1.3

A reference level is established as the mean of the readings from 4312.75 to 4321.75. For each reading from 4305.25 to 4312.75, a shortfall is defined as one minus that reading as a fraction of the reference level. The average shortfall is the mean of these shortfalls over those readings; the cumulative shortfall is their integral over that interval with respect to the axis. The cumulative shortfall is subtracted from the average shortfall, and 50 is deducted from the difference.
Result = -55.5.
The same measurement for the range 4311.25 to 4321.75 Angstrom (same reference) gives -51.1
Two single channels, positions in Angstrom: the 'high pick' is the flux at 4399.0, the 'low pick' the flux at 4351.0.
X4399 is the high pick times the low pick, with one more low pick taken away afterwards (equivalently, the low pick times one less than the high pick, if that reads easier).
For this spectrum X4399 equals 40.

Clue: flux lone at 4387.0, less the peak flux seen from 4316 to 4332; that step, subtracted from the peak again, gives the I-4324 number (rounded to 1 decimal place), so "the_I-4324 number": 10.9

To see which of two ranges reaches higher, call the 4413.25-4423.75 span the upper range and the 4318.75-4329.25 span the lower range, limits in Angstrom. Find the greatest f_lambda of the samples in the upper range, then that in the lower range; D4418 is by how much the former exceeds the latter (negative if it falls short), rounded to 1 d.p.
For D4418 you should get 0.1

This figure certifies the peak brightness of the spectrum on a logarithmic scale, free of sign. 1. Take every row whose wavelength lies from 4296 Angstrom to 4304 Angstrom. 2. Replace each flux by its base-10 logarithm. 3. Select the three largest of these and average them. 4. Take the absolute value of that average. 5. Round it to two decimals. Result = 0.78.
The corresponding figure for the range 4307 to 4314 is 0.38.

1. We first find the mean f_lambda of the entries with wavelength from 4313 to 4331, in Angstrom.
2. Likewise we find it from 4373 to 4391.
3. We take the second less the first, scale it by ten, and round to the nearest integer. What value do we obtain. 11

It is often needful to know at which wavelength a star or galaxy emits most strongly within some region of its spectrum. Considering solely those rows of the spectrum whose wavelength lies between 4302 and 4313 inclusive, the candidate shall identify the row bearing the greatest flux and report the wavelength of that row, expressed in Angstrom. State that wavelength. 4303.0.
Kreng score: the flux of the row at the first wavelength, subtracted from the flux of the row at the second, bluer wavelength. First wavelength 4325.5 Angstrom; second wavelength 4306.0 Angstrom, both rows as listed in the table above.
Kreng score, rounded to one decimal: -3.1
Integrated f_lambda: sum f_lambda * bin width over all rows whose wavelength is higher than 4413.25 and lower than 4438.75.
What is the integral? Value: 139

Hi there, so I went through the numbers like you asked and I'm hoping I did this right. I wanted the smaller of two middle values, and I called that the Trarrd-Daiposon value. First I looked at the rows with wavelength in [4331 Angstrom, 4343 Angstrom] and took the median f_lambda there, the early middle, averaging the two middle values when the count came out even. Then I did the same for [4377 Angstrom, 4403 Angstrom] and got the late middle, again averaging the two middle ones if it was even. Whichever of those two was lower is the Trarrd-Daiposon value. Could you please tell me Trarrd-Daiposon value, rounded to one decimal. 5.4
